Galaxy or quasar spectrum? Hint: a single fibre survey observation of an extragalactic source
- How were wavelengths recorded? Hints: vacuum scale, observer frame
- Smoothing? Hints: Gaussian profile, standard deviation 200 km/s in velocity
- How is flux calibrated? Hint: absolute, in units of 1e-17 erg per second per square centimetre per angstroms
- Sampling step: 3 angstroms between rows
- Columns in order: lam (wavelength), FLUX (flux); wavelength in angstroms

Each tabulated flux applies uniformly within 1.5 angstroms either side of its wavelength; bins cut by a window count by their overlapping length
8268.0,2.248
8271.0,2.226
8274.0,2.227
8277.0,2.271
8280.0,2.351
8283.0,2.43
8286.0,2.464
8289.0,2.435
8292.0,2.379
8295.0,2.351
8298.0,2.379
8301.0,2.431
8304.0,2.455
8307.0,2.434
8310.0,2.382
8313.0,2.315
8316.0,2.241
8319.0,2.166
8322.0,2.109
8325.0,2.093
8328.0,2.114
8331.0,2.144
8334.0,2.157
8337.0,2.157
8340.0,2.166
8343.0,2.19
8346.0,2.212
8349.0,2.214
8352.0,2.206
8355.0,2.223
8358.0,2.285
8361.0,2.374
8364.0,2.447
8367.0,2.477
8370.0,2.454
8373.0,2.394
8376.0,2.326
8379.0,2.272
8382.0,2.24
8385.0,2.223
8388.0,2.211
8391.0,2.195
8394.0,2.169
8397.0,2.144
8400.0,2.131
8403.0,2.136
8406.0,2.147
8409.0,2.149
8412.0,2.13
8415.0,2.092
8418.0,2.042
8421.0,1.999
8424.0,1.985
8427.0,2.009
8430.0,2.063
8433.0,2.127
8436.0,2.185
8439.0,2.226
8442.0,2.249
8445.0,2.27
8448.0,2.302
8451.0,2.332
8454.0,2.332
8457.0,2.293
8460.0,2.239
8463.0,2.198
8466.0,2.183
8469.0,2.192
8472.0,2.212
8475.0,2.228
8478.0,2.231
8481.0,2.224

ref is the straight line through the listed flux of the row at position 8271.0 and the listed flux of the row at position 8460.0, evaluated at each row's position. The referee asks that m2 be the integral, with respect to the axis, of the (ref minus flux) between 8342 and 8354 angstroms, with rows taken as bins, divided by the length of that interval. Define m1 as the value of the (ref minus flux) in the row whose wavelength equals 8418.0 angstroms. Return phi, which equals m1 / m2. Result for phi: 7.9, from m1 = 0.19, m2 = 0.02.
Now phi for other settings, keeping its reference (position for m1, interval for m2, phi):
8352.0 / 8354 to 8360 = -0.7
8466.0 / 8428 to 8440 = 0.6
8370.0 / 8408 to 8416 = -2.0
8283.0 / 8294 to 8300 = 1.4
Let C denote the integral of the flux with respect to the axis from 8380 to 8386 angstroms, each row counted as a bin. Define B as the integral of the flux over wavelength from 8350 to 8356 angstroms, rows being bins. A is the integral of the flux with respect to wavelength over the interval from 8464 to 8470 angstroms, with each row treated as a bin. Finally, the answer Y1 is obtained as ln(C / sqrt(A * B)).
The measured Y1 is 0.02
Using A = 13.1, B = 13.3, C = 13.4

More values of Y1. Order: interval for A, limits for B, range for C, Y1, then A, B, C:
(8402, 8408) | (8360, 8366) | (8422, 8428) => -0.13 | 12.9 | 14.5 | 12.0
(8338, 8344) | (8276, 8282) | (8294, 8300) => 0.05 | 13.1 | 13.9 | 14.2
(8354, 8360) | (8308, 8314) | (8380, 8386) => -0.03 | 13.6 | 14.2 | 13.4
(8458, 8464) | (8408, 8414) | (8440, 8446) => 0.03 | 13.4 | 12.8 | 13.5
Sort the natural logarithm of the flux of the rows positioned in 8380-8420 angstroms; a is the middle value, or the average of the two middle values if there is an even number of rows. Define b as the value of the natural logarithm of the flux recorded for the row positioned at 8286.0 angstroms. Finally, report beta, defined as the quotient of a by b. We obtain 0.85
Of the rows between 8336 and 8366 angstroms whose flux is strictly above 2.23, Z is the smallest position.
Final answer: 8358.0 angstroms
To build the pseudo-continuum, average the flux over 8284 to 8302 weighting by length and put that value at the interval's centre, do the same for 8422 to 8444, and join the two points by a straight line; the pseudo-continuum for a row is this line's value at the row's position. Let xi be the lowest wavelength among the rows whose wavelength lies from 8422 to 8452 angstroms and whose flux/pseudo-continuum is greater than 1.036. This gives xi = 8439.0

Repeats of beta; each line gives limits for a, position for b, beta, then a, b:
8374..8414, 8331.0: 1.02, 0.77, 0.76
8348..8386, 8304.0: 0.92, 0.83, 0.90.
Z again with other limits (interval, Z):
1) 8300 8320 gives 8301.0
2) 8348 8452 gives 8358.0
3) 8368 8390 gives 8370.0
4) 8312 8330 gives 8313.0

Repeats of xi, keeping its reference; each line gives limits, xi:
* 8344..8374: 8361.0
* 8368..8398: 8370.0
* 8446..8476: 8448.0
